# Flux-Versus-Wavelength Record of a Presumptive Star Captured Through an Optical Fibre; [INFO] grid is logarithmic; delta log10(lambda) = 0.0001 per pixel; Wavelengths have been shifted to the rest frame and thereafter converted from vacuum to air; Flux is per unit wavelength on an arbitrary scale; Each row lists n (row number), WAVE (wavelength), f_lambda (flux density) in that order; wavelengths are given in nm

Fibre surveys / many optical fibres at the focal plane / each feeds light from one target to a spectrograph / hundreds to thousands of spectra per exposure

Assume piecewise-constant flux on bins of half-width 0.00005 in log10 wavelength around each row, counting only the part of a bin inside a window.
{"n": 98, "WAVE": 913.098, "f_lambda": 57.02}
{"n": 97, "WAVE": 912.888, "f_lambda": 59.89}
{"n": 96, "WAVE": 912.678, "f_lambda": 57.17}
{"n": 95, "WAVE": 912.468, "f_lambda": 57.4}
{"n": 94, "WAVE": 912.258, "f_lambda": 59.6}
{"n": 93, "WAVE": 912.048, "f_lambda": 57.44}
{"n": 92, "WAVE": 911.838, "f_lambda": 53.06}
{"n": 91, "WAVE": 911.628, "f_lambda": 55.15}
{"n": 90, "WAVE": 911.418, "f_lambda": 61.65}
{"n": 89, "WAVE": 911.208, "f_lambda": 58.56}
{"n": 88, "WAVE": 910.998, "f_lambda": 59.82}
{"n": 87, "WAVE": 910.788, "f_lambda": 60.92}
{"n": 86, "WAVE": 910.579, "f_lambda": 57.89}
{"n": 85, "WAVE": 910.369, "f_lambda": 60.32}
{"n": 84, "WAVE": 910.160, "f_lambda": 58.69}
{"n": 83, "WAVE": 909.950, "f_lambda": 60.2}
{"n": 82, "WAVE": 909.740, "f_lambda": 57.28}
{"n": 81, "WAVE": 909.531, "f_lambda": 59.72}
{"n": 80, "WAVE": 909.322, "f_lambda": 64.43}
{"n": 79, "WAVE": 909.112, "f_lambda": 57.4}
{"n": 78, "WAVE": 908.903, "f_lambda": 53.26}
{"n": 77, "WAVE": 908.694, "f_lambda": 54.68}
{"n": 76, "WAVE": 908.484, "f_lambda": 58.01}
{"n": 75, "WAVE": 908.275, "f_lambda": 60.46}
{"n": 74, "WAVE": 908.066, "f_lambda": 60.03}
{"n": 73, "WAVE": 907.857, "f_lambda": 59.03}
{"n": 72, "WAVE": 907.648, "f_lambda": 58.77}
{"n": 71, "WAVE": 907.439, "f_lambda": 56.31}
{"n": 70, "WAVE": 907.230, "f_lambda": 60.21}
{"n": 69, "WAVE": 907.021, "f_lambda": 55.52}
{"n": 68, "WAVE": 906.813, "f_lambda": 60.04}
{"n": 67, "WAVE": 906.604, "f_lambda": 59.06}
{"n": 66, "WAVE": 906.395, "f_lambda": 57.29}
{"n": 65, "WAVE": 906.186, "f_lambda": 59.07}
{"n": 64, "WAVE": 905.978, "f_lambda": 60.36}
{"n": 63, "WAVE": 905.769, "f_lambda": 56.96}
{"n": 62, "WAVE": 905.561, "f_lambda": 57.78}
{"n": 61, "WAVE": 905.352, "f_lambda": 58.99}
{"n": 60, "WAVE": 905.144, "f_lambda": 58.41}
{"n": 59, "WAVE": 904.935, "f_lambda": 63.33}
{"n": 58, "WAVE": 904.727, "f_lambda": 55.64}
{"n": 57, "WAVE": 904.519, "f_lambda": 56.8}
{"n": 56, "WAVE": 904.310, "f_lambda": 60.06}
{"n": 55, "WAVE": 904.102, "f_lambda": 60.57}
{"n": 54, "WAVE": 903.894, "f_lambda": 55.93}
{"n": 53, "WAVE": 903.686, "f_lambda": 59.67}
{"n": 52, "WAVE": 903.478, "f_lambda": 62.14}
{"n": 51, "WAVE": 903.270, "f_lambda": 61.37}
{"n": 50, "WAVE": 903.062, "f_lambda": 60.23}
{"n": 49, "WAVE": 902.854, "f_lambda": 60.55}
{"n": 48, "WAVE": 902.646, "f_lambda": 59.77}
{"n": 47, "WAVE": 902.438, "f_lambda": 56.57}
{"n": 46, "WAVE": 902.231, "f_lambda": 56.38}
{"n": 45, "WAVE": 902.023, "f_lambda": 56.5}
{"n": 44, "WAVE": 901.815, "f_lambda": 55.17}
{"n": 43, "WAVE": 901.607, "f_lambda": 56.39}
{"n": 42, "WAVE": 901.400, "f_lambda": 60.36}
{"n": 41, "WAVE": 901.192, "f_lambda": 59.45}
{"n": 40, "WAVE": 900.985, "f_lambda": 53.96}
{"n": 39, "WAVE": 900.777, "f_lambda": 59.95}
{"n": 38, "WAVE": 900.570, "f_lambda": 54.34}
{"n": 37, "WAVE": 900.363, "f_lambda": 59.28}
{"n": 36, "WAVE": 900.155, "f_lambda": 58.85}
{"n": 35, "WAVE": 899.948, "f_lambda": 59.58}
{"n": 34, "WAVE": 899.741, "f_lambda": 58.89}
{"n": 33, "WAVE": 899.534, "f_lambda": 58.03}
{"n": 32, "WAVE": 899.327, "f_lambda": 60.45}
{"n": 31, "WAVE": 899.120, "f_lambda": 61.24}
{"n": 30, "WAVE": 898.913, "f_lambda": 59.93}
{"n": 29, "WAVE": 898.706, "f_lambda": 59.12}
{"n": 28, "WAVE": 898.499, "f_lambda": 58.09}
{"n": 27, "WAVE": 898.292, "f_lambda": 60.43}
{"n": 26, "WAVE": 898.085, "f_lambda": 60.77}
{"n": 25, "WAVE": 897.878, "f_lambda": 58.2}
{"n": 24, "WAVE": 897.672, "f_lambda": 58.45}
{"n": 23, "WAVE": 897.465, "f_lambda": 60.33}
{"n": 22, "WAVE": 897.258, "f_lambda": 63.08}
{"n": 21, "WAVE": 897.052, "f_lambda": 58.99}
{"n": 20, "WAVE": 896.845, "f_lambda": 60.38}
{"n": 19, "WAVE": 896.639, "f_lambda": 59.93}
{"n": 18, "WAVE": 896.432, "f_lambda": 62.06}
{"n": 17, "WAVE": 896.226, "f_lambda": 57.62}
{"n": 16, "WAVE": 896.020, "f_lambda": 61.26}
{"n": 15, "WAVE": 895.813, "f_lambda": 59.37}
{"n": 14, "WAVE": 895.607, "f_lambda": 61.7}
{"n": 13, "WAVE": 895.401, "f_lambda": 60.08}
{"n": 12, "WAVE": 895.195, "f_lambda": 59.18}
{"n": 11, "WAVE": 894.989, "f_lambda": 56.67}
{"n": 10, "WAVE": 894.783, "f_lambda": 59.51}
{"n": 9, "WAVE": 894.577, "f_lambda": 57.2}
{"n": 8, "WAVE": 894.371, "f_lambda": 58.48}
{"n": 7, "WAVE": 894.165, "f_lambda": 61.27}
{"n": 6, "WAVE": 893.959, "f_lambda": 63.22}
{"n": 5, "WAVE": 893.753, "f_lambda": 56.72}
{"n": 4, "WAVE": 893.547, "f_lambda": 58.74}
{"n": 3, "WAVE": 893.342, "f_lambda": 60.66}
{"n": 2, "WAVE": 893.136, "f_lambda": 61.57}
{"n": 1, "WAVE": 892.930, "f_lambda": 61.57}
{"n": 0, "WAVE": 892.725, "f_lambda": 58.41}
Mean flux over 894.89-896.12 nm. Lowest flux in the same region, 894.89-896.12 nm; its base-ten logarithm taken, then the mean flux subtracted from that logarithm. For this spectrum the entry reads -58.0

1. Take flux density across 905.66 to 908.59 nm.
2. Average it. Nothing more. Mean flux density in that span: 58.7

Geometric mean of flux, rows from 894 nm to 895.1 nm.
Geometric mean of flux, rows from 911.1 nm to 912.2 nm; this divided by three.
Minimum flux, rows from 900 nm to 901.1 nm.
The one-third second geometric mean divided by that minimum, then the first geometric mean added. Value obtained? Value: 59.0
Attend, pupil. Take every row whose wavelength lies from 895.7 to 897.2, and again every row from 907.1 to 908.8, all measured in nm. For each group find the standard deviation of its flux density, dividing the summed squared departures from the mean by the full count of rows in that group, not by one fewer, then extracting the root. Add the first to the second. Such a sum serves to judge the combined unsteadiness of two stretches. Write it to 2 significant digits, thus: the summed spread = 3.3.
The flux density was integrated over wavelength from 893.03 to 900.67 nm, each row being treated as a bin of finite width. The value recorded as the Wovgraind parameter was 455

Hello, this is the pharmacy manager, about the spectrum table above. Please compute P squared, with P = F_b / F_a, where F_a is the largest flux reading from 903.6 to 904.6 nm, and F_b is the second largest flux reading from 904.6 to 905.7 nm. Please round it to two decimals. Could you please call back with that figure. 0.95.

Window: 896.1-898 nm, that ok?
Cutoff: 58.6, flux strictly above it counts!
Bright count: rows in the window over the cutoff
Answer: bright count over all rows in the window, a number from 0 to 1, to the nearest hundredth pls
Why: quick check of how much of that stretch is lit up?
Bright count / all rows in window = 0.67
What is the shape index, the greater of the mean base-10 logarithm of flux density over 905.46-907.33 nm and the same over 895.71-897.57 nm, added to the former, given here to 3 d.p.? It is 3.547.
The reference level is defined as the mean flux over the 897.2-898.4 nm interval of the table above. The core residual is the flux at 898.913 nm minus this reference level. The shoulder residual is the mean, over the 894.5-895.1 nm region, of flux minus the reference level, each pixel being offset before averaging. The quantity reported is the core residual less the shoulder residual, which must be 2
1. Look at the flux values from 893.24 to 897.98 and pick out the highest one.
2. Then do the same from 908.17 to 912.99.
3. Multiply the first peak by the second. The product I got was 4073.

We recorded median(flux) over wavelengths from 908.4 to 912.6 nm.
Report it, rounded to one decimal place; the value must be 58.3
